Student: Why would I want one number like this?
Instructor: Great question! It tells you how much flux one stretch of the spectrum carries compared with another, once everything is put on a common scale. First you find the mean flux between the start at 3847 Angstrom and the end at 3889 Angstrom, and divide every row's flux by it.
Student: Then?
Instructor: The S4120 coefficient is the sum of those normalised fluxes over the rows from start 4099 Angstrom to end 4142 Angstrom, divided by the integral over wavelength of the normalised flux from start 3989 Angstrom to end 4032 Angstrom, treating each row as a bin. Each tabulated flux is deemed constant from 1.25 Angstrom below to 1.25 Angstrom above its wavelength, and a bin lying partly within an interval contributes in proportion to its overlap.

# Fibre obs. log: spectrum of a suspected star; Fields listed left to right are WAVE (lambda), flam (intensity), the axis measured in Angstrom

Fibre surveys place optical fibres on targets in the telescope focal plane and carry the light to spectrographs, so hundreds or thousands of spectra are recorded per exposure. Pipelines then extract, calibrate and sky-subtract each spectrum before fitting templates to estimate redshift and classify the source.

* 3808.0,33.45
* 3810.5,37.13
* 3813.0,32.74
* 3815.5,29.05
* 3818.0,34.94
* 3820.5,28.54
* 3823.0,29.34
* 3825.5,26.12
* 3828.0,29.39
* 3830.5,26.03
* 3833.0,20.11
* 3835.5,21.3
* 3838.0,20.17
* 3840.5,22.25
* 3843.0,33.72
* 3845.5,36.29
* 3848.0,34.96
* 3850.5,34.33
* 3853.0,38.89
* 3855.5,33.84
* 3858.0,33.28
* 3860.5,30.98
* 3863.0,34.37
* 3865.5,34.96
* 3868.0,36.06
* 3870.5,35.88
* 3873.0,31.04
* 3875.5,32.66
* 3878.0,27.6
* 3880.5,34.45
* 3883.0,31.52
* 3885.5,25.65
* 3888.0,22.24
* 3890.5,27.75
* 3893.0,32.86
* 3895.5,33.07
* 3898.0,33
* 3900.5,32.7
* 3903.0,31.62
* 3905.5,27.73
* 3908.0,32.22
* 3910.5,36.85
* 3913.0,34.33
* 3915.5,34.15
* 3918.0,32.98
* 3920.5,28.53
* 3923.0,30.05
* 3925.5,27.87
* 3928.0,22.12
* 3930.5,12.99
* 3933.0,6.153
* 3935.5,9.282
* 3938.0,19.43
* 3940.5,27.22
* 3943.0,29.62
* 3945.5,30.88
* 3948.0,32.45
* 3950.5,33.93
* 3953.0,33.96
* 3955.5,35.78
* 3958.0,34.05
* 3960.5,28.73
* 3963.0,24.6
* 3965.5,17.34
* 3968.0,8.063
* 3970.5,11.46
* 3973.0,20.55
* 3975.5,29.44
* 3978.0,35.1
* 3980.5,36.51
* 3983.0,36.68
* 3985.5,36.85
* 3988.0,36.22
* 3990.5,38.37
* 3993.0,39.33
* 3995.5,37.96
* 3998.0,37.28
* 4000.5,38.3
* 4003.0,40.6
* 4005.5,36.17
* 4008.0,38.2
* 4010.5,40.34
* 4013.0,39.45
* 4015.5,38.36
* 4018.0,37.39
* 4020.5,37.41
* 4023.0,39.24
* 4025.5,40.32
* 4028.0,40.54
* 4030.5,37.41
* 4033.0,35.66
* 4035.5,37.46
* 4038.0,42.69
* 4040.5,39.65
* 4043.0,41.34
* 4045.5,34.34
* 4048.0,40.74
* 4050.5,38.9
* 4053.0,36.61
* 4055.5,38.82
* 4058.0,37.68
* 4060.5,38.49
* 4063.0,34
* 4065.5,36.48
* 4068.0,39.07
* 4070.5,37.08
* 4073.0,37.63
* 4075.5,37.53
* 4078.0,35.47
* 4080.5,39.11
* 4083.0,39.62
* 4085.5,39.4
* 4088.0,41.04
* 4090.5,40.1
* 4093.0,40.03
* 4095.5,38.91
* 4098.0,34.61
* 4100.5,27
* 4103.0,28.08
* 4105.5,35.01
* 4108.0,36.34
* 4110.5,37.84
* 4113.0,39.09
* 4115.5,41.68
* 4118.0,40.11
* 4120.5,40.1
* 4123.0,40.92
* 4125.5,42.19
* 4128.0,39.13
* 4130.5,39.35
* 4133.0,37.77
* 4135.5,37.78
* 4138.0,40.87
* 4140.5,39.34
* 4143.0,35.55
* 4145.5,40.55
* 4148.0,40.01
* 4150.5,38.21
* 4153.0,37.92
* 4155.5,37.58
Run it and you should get 0.39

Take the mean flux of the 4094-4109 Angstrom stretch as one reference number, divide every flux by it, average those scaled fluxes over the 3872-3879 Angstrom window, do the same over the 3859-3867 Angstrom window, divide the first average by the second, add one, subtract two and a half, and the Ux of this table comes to -0.590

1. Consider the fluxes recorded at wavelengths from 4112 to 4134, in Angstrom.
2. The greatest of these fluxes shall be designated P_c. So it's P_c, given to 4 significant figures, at 42.19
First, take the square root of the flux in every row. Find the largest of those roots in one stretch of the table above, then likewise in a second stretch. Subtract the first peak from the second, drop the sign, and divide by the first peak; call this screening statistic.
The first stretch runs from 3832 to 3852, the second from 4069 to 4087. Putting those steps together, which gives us 0.04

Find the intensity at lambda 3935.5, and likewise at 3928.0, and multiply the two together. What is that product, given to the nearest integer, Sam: 205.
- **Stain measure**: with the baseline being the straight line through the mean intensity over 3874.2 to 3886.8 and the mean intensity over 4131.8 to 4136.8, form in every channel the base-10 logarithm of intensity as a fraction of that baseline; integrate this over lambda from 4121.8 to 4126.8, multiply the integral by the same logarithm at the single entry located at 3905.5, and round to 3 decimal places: -0.011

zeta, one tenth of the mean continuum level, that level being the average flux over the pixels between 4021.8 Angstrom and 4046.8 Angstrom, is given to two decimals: 3.89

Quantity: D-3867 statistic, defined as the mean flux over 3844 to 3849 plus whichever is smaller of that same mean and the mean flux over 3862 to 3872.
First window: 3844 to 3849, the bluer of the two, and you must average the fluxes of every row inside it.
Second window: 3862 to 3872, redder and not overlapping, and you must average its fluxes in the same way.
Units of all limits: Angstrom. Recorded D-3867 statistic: 71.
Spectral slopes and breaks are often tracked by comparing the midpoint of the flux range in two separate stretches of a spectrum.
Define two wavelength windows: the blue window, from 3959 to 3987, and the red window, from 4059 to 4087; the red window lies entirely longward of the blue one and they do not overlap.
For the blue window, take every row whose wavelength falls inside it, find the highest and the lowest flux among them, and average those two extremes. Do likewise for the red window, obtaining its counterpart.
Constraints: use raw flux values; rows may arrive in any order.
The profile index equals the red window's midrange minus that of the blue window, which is 14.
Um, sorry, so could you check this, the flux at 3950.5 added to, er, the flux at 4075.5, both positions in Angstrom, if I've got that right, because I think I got 71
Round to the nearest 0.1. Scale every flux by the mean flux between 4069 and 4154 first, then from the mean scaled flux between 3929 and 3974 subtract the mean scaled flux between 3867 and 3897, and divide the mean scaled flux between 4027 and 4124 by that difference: -4.9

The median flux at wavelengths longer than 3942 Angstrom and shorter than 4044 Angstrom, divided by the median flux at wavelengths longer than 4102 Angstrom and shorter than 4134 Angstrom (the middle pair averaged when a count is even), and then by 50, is 0.0188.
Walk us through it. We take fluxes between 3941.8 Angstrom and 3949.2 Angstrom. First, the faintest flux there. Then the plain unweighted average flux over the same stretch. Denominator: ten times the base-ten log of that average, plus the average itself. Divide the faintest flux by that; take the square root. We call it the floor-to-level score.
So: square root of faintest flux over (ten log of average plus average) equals 0.803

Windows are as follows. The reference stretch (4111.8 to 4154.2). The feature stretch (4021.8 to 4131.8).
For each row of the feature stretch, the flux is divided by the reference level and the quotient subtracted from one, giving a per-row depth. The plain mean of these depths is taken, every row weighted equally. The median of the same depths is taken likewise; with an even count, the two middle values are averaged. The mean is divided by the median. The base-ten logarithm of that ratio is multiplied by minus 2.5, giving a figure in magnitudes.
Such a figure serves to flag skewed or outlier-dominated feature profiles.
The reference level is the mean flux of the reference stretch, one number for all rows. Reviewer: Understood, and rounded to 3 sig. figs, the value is -1.17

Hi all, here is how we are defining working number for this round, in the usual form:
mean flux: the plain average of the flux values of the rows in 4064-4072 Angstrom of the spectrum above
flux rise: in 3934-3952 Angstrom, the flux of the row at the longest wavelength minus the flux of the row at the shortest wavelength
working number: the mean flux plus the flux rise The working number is 62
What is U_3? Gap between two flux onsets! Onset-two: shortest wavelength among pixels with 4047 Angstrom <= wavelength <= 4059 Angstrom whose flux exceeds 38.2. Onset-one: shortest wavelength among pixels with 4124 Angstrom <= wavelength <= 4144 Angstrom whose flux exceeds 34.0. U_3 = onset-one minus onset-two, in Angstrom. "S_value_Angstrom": 77.5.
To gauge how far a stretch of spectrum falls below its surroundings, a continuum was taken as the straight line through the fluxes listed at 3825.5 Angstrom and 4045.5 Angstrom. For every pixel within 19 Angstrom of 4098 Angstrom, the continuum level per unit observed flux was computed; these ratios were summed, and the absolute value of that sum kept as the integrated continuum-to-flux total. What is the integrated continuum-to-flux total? 14.9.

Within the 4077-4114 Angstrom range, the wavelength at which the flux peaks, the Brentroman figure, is 4088.0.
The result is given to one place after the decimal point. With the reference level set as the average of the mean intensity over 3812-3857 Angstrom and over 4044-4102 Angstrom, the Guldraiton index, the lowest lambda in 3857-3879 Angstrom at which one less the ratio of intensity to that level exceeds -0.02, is 3858.0 Angstrom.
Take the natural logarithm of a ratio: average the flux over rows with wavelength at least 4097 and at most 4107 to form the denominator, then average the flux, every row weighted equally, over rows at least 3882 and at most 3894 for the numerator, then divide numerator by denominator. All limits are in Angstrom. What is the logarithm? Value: -0.11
